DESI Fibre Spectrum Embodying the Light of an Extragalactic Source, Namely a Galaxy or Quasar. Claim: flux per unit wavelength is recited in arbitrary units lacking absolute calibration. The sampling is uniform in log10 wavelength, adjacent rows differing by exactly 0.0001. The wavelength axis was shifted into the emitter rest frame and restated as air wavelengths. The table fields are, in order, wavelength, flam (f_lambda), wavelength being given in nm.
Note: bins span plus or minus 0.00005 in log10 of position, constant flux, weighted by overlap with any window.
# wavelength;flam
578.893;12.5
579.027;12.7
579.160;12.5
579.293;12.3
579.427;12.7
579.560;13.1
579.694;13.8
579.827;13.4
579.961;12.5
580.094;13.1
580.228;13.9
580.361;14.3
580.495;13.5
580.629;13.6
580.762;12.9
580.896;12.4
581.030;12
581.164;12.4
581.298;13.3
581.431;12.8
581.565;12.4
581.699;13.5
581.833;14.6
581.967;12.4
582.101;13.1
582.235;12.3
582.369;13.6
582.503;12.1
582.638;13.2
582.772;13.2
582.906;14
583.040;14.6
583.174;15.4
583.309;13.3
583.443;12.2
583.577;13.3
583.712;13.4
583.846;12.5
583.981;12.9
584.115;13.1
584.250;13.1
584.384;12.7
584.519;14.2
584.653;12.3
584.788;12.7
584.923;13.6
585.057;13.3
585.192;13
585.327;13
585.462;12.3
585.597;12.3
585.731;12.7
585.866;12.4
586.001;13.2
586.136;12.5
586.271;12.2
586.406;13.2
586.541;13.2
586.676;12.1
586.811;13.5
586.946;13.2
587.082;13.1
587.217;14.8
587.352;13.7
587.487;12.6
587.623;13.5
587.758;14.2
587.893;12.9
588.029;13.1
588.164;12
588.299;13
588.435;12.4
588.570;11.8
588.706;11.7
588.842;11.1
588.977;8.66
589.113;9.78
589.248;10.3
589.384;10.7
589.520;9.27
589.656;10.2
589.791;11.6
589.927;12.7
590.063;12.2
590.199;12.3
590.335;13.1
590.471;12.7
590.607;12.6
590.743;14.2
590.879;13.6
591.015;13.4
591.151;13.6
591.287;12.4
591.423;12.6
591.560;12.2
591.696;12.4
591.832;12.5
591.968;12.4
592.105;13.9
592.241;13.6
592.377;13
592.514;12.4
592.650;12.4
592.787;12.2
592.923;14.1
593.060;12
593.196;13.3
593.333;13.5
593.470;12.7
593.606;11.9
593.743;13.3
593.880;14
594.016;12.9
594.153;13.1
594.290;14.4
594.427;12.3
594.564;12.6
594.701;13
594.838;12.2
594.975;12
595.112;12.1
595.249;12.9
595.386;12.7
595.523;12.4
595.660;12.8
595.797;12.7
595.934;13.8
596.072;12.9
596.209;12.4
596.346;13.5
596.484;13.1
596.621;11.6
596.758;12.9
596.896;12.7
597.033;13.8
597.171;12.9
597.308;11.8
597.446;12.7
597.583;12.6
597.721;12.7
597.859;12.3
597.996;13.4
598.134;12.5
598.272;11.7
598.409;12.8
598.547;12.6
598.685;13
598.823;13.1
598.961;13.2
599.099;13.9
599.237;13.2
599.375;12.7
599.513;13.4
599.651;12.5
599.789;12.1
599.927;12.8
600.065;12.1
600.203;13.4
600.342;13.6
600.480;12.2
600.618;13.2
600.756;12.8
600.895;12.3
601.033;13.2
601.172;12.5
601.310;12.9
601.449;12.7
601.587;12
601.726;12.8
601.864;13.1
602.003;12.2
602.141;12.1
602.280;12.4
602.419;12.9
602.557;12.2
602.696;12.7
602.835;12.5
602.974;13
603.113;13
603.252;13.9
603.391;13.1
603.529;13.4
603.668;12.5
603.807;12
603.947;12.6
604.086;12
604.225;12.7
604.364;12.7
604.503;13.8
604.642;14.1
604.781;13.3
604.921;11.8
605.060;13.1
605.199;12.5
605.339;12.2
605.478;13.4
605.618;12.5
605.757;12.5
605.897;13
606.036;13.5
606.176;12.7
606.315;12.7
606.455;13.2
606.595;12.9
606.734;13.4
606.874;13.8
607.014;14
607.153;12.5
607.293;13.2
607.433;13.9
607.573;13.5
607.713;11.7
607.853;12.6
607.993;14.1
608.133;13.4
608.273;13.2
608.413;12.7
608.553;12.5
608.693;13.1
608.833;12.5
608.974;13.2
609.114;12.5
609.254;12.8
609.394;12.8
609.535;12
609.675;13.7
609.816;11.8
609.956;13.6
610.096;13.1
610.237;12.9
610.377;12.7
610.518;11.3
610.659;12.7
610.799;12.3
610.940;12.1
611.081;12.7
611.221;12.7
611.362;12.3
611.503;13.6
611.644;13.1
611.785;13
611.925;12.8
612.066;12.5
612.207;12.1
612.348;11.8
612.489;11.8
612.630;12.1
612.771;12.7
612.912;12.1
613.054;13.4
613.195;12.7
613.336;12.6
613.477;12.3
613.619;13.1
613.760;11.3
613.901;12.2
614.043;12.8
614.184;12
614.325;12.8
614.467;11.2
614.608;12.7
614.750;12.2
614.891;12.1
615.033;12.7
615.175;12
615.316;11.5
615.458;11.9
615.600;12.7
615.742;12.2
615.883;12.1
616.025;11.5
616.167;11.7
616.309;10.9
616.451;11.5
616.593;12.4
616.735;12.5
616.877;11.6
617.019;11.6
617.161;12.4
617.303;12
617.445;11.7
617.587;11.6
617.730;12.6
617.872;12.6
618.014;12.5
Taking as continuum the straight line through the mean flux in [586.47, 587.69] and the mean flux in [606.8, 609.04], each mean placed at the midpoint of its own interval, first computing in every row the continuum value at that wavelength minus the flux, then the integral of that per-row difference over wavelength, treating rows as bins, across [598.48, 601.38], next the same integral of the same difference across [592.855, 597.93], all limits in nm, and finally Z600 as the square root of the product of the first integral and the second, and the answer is 1.3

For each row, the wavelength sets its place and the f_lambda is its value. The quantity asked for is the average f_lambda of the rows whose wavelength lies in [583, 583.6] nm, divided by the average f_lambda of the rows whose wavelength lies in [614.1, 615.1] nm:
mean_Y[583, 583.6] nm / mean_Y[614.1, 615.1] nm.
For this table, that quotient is 1.12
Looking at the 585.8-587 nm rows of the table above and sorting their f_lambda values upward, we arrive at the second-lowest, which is 12.2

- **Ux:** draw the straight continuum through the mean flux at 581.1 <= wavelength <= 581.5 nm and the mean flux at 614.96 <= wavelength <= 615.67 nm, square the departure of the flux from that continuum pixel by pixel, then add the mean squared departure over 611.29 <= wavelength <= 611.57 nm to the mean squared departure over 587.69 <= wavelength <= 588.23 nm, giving 1.7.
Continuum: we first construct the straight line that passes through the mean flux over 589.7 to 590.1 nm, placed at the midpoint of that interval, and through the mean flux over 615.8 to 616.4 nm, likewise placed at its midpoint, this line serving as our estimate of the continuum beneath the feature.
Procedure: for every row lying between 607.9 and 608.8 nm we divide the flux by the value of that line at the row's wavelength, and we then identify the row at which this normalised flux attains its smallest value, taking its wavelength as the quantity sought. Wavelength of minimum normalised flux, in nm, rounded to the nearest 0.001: 608.553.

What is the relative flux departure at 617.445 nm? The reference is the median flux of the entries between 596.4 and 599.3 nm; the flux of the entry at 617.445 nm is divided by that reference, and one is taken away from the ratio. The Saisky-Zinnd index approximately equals -0.09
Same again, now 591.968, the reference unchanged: -0.03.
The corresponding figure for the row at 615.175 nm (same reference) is -0.06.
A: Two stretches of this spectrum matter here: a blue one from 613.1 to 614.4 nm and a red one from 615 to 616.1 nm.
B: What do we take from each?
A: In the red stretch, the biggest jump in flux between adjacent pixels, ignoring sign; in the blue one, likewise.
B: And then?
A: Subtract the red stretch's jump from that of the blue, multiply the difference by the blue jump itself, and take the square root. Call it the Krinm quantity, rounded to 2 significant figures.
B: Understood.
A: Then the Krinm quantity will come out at 1.3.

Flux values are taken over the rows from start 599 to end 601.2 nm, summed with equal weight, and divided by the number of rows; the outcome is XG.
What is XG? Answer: 12.9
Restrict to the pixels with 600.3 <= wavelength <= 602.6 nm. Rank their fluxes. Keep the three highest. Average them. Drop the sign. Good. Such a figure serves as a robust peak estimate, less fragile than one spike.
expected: 13.3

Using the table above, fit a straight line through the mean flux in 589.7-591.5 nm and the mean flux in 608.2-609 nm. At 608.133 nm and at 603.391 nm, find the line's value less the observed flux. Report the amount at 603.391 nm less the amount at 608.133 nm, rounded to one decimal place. 0.3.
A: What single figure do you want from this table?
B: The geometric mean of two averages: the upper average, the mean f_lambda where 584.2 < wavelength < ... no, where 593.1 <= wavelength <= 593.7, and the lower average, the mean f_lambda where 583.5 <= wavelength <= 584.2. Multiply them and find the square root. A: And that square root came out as 12.9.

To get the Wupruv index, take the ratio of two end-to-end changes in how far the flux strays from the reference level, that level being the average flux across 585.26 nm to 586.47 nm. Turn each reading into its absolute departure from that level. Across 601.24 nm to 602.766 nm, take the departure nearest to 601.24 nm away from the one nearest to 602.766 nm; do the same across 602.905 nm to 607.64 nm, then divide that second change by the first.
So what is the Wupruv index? -2.5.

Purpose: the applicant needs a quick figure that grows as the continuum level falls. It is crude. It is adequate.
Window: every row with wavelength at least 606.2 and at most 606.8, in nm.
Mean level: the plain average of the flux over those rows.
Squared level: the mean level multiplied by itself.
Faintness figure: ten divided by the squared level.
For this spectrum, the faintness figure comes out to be 0.059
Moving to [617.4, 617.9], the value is 0.068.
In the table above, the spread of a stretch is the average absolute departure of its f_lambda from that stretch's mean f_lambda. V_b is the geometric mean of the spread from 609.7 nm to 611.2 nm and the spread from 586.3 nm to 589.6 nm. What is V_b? 0.80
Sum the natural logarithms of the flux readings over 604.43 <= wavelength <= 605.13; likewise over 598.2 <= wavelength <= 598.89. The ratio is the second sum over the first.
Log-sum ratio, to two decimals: 0.98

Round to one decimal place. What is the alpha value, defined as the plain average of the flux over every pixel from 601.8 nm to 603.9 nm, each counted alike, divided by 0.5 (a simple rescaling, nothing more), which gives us 25.5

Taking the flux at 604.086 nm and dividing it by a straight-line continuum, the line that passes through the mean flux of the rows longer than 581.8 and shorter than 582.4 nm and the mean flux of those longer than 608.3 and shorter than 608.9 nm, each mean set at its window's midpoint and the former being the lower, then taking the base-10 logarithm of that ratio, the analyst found -0.028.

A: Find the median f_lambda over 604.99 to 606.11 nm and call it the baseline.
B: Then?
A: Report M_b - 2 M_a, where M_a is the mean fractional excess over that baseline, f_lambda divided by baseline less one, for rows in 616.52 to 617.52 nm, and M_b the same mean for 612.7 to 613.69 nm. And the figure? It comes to 0.11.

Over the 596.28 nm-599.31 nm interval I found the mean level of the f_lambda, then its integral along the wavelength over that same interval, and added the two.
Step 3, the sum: 51.6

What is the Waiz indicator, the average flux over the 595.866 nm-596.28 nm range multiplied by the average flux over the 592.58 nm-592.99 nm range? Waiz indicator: 168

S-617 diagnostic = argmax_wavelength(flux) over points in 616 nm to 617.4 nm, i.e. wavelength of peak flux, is 616.735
